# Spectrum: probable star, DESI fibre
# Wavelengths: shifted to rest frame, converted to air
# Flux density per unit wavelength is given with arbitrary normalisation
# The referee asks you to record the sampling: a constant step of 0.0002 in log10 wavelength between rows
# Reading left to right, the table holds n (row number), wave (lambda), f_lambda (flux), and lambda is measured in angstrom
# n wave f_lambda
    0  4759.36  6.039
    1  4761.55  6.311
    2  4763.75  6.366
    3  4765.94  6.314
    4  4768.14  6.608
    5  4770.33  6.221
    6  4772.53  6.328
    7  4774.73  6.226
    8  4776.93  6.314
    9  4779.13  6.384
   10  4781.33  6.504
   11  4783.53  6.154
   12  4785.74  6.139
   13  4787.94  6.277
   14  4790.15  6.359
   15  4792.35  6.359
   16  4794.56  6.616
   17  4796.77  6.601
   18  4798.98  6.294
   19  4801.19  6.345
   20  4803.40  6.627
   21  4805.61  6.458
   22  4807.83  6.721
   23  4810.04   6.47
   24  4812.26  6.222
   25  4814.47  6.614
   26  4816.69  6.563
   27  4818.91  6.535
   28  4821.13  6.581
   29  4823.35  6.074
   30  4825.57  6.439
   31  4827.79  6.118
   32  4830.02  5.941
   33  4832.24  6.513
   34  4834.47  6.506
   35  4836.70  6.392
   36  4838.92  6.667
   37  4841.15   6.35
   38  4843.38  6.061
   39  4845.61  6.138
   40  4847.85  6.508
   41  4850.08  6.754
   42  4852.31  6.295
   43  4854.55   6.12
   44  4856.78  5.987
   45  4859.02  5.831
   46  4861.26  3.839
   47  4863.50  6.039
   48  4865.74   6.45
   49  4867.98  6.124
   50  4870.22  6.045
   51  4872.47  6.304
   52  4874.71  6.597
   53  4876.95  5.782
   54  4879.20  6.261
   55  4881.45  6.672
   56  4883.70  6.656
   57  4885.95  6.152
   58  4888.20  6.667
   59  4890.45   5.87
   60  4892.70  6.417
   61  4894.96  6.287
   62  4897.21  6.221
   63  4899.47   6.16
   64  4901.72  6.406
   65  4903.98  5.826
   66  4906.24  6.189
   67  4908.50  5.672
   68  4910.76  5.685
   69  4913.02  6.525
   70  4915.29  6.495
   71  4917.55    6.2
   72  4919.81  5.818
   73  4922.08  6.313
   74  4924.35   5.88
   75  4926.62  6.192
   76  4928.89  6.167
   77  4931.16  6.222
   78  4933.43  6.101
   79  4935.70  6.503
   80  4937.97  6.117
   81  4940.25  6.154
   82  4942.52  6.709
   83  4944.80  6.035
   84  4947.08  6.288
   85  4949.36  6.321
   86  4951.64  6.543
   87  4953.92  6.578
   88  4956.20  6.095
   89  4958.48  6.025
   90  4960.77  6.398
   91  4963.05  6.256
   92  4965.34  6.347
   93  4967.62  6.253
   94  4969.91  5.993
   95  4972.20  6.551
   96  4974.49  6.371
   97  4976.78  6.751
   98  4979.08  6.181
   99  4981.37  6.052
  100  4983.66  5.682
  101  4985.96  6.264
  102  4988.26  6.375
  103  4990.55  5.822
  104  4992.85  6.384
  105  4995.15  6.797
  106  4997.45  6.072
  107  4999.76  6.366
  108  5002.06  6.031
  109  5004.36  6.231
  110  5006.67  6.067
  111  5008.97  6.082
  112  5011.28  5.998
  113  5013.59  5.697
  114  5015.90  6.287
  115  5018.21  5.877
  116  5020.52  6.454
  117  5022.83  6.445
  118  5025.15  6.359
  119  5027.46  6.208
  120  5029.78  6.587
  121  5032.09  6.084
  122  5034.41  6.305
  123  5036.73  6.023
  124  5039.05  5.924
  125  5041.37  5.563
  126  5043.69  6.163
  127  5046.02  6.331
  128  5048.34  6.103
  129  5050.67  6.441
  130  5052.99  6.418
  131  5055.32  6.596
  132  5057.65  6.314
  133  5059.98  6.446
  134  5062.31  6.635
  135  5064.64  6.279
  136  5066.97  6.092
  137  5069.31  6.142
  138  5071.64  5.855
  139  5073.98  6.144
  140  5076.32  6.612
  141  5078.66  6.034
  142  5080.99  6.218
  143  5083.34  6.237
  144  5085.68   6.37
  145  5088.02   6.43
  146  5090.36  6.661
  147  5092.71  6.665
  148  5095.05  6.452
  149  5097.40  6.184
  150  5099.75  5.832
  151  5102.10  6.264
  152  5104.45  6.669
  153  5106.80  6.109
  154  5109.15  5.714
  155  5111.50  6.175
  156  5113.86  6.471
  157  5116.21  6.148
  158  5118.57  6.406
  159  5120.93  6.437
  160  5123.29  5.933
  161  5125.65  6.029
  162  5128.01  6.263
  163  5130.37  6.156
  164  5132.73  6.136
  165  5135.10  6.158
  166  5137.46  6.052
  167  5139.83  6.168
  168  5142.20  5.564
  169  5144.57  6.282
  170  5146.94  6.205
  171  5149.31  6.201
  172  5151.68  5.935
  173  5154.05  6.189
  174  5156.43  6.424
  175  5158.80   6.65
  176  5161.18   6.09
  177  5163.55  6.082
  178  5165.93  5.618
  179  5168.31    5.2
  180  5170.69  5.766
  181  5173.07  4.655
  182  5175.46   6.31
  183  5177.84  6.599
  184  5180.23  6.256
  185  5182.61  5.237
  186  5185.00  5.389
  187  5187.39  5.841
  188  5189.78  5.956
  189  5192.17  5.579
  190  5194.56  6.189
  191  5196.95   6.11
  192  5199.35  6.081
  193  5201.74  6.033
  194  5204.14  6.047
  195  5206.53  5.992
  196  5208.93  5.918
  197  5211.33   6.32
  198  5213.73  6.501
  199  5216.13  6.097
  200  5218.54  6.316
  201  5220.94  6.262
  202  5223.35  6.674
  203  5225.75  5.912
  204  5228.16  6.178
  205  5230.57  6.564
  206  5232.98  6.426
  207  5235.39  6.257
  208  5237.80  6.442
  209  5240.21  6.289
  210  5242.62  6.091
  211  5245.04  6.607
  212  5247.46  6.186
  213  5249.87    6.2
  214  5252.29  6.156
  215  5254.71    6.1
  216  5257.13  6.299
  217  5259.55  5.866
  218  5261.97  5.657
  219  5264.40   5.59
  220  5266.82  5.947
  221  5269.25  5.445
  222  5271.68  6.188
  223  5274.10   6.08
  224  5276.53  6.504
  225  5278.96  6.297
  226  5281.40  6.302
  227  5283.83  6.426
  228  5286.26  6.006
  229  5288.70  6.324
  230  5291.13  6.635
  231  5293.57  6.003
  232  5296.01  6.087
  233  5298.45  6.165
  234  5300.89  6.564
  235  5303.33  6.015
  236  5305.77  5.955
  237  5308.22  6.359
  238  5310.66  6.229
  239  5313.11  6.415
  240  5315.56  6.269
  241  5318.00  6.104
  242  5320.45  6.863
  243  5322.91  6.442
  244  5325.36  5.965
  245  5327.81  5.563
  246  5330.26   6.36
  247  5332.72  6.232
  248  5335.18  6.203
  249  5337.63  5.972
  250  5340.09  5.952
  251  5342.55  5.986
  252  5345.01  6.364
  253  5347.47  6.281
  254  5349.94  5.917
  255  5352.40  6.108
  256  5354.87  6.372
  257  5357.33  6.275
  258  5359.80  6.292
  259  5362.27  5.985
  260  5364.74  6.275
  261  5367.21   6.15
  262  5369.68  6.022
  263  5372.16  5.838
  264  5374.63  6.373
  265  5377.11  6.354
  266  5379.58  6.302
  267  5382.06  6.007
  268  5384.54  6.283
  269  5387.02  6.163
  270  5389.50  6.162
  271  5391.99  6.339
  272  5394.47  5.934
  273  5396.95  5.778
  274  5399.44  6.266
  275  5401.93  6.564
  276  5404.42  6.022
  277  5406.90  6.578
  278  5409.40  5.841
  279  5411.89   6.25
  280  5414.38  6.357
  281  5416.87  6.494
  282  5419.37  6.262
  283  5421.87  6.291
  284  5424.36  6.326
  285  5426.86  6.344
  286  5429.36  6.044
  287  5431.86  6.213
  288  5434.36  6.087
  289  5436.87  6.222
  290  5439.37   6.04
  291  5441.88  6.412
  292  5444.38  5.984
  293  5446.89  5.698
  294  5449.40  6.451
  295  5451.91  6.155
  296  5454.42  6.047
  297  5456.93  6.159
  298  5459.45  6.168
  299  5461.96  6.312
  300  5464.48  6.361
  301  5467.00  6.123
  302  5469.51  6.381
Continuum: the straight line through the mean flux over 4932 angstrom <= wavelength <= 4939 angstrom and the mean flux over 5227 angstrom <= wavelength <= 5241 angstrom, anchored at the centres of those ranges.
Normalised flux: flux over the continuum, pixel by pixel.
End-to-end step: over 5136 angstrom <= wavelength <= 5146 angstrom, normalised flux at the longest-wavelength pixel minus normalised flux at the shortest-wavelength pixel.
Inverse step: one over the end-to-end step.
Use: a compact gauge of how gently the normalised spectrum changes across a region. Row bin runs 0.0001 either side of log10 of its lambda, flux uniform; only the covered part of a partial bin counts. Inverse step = 28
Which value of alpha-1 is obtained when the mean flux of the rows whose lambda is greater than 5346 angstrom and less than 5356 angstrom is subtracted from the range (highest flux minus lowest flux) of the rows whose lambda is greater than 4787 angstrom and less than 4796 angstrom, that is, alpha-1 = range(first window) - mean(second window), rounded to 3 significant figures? -5.83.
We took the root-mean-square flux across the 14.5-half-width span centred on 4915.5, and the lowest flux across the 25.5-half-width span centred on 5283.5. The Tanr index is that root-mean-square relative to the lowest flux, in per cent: 112.2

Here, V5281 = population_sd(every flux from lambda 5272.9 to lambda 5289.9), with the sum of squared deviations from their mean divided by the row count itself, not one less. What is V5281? 0.164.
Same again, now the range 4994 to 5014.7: 0.285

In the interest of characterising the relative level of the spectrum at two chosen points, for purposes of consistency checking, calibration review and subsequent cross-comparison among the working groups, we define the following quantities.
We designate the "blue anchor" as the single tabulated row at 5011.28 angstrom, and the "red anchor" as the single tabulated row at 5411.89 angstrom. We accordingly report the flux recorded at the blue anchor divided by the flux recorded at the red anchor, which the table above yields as 0.96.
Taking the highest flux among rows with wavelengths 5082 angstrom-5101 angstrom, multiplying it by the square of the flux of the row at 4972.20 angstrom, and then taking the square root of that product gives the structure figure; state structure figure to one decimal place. 16.9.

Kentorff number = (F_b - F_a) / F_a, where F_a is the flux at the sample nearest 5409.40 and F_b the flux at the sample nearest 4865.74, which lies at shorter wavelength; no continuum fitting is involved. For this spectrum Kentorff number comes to 0.10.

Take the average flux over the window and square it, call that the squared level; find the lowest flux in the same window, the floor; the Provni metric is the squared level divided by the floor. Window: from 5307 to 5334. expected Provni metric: 7.03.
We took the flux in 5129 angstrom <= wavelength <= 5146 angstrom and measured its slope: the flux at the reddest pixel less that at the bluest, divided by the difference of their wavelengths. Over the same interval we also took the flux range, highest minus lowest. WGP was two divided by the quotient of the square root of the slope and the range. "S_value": 15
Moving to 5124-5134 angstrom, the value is 4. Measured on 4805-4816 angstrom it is 8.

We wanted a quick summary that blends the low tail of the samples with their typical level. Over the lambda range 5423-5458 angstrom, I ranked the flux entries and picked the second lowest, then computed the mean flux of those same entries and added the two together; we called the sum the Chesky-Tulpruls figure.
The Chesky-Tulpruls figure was 12.1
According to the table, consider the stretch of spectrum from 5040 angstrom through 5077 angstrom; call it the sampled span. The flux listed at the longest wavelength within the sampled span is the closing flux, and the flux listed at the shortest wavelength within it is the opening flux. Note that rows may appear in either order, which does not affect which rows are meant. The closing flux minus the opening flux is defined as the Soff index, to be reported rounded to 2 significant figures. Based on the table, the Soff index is 1.0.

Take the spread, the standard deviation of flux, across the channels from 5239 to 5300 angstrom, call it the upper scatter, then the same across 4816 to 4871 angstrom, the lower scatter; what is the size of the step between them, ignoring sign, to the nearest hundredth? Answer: 0.26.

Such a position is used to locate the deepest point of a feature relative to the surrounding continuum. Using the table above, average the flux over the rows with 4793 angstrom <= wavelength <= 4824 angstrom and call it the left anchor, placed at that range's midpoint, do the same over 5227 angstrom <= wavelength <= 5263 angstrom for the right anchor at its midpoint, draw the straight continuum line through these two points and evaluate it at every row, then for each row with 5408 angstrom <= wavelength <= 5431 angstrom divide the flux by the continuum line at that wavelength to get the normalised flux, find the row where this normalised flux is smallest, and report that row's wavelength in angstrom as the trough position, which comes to 5409.40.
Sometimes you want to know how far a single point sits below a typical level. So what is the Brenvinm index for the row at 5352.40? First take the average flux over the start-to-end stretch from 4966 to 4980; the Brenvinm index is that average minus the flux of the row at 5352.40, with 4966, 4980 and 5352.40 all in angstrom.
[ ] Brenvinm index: 0.24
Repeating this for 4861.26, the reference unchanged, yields 2.51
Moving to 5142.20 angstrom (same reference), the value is 0.79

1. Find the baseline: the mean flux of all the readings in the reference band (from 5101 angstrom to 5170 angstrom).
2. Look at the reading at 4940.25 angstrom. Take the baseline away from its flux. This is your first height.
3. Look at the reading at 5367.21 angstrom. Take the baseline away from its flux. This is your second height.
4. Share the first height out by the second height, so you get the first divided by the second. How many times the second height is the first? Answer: 1.2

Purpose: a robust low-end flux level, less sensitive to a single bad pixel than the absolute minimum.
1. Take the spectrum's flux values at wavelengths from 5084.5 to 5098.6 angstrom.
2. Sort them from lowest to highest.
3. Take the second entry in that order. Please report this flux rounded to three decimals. 6.370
